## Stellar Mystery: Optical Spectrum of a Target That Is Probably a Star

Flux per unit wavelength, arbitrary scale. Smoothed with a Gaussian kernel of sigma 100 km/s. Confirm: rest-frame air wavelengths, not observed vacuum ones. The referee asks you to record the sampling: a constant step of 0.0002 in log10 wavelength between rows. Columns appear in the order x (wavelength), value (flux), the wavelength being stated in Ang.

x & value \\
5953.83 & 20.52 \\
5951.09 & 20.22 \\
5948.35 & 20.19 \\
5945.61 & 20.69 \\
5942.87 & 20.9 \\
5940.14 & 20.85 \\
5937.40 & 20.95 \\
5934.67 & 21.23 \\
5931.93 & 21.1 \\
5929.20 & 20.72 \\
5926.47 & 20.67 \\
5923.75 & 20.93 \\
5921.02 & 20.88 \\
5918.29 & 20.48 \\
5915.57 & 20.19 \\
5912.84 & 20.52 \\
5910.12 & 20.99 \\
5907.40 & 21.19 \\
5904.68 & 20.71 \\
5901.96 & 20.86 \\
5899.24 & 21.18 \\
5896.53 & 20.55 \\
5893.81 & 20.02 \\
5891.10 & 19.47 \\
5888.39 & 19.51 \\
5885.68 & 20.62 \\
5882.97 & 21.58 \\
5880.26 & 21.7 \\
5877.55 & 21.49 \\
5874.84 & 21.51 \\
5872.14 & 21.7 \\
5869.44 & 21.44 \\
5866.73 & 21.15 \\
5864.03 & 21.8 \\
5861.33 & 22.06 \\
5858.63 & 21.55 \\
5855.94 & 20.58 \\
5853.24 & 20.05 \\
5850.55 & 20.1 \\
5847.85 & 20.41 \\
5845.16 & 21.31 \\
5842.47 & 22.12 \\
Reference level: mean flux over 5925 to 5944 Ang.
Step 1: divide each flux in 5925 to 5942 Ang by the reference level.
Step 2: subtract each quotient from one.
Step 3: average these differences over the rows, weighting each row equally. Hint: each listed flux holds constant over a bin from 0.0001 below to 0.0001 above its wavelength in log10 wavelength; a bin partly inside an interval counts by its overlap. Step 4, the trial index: 0.000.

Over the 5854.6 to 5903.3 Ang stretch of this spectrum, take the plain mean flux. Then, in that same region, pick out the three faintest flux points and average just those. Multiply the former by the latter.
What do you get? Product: 414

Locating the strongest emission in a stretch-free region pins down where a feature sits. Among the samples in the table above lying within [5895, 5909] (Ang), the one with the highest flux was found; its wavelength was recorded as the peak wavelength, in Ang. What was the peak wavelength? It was 5907.40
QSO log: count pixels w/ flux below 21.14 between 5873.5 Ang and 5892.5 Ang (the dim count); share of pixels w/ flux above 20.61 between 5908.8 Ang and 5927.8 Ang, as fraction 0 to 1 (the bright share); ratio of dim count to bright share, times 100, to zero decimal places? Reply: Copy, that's 525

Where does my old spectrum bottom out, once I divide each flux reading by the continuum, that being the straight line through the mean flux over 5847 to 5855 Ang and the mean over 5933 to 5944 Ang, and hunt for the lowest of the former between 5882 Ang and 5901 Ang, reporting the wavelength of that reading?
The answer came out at 5891.10 Ang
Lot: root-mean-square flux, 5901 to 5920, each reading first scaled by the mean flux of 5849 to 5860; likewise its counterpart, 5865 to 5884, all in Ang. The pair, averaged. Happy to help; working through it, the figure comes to 1.026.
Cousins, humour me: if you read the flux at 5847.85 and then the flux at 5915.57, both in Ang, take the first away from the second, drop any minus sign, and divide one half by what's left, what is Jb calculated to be 2.3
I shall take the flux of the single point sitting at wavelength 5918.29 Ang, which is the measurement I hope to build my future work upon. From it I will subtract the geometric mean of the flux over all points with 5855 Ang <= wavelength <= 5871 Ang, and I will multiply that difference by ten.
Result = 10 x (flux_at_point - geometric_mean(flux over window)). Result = -9.4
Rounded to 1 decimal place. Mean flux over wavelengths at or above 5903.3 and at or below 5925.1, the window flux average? 20.7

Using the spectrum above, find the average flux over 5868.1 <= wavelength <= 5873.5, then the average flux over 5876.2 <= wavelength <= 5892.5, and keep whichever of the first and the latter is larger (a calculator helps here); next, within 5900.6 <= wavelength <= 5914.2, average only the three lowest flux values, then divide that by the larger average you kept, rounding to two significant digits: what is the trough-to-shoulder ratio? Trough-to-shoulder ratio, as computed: 0.96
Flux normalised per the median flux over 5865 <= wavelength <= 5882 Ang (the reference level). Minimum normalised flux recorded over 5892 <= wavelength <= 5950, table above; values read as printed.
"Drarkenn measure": 0.931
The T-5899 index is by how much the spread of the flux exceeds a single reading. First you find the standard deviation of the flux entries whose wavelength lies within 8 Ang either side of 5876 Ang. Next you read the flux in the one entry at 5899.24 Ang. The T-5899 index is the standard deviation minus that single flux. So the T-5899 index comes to -21.1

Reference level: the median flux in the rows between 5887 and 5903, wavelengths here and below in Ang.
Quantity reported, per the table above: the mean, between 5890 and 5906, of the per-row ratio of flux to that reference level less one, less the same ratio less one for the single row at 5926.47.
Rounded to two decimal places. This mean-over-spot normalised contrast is -0.01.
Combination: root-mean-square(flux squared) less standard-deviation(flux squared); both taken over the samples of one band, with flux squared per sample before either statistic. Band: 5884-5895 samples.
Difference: 378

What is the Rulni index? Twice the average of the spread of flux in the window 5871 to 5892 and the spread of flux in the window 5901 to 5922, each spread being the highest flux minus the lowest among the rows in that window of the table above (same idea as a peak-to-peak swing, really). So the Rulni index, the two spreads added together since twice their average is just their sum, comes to 3.2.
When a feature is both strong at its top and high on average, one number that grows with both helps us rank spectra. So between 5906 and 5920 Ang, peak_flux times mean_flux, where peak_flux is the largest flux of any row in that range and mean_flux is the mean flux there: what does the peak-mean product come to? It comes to 438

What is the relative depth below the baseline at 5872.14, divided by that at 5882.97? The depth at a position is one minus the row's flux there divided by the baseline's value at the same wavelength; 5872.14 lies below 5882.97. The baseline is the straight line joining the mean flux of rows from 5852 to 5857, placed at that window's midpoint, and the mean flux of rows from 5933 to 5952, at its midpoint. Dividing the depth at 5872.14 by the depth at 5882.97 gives 1.2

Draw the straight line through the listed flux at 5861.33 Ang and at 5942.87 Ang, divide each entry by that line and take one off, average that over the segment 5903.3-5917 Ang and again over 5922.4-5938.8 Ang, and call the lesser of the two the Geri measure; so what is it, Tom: -0.030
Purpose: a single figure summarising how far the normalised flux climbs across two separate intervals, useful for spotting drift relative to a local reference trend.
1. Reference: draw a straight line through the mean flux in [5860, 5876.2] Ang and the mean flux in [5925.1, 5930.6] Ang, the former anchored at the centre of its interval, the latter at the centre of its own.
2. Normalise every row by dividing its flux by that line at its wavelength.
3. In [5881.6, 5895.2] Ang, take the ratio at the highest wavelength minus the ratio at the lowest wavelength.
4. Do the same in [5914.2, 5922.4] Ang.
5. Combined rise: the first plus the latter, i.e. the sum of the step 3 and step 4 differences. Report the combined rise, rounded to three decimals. -0.029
